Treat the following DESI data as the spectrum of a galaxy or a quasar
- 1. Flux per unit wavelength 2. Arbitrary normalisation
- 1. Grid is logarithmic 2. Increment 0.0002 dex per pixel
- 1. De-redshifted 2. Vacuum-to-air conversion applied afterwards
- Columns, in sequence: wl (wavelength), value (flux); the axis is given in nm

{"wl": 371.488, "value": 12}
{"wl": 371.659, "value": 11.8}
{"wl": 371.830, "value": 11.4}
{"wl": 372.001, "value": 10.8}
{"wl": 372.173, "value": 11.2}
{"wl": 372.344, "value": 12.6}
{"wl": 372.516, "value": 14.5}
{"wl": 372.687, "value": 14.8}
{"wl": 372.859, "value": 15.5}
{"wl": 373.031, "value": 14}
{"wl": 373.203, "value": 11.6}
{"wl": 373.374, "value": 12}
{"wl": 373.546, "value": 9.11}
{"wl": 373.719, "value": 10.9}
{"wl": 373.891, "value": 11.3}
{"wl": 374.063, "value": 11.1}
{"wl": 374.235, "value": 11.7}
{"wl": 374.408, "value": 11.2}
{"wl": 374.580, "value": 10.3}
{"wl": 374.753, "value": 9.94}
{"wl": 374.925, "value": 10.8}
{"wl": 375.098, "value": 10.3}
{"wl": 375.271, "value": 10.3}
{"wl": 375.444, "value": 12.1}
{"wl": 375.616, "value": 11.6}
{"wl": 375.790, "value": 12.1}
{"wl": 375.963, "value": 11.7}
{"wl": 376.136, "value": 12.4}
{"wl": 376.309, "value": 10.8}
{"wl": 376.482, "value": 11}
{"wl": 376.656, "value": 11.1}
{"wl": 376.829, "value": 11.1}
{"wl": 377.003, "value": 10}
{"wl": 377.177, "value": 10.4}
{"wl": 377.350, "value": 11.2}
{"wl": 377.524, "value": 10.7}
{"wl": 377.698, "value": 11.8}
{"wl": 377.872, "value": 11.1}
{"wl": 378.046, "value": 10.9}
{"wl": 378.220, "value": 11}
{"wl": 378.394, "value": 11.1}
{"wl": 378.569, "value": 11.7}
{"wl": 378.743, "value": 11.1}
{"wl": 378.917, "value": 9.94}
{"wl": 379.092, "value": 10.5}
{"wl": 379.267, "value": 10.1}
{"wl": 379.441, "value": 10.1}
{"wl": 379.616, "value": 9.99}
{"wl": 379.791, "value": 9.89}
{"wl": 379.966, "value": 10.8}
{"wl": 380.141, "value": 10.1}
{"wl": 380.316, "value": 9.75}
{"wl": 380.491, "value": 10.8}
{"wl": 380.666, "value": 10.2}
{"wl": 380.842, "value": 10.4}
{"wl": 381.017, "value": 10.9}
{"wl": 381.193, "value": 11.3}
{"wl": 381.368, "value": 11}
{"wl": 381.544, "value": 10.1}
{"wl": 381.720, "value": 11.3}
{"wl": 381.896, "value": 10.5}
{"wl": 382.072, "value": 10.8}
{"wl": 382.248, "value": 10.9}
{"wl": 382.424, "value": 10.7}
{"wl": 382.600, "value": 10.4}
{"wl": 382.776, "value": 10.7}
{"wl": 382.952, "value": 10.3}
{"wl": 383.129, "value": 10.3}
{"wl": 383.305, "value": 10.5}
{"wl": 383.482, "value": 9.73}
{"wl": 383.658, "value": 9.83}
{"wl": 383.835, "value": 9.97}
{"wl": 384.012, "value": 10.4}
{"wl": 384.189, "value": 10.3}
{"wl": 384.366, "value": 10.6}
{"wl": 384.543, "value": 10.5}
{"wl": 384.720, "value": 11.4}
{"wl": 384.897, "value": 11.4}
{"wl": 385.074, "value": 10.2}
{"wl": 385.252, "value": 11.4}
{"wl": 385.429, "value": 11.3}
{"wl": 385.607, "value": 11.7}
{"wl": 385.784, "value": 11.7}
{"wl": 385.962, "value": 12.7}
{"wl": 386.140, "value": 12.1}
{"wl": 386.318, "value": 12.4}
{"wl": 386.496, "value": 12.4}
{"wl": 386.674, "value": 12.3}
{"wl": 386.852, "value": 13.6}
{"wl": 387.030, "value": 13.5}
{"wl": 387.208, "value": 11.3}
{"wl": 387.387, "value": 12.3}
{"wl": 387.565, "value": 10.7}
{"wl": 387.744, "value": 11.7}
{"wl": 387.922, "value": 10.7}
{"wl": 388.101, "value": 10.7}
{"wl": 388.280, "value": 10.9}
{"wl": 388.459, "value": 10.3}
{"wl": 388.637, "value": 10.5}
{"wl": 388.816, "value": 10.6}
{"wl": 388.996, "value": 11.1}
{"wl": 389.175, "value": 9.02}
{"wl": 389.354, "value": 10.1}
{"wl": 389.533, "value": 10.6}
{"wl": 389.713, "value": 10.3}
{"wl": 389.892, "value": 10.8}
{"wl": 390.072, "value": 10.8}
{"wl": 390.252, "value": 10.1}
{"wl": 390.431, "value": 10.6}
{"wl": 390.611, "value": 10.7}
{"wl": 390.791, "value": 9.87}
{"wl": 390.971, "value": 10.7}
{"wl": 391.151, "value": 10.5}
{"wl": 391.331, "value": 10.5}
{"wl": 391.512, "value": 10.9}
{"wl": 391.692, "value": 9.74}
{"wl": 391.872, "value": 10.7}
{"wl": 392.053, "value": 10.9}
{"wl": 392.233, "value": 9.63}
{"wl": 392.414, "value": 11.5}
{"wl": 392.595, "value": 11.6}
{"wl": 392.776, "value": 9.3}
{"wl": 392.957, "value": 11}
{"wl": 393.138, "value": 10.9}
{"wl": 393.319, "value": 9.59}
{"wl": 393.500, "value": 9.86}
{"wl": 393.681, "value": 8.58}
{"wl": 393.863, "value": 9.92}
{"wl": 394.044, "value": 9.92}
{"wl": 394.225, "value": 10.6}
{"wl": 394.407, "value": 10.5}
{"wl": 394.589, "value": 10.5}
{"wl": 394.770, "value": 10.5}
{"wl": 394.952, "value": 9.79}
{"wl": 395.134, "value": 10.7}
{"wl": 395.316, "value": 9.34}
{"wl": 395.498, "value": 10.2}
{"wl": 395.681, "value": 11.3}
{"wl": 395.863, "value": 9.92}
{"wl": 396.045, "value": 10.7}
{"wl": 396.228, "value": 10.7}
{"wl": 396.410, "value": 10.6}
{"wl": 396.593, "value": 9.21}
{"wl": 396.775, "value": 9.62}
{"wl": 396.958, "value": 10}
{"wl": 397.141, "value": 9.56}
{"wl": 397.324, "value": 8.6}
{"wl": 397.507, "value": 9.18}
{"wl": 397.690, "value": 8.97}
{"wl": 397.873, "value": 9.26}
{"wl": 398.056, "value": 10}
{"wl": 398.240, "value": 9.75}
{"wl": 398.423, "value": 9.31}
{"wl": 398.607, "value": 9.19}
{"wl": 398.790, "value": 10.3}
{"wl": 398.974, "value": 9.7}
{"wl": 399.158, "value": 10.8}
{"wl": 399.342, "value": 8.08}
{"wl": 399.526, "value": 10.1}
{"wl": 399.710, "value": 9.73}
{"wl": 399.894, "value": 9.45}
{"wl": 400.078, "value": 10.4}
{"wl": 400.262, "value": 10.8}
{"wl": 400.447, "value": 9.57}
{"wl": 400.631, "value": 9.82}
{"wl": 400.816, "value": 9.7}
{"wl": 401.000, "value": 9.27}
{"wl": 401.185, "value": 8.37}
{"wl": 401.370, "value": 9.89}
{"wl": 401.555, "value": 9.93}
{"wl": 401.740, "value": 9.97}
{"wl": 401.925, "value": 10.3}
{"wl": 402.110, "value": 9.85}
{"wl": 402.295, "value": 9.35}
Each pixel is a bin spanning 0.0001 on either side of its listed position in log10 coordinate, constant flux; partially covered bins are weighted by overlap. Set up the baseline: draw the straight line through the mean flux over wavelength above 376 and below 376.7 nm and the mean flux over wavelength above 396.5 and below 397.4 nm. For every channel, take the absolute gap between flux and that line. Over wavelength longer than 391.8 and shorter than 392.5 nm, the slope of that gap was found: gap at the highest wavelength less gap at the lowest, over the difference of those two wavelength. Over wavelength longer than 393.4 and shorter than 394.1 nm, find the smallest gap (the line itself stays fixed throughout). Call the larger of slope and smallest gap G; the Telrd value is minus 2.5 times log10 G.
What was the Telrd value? -0.5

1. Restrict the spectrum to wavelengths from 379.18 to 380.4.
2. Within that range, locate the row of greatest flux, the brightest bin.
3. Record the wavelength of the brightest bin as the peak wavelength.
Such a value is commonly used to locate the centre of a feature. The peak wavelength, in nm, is 379.966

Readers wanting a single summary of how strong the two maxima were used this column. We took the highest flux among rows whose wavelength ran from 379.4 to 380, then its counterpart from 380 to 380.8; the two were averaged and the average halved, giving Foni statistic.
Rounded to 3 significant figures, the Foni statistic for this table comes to 5.40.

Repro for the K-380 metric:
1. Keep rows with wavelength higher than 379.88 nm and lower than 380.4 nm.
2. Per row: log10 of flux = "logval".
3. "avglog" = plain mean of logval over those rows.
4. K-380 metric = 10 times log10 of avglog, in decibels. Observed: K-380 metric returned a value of 0.04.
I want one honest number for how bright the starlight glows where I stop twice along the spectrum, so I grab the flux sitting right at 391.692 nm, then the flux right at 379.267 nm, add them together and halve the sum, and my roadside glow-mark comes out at 9.9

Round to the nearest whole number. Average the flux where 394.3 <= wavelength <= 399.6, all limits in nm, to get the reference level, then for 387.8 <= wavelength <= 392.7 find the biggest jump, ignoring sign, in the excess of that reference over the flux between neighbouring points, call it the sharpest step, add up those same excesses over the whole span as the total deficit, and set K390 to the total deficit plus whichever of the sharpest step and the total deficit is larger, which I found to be -16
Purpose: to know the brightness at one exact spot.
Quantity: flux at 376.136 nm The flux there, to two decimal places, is 12.40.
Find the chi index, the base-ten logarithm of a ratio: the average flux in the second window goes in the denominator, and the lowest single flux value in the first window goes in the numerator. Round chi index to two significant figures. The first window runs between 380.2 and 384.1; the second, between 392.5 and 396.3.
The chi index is -0.023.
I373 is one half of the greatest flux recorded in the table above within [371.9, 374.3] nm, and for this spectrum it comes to 7.75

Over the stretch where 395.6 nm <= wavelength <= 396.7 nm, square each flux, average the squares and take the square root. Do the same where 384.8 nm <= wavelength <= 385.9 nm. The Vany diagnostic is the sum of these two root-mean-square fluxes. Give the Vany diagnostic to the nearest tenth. 21.7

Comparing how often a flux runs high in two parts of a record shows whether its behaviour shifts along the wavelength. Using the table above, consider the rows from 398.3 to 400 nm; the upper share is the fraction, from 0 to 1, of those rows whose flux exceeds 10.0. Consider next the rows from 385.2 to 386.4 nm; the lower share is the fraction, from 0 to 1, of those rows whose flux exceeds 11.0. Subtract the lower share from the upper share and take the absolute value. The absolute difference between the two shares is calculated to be 0.7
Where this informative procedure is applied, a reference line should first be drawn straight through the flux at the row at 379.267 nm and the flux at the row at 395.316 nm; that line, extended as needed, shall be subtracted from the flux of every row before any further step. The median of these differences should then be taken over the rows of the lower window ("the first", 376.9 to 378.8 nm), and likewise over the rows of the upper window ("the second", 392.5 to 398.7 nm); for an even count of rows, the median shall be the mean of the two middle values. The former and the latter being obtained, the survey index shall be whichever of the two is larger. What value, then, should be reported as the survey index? 0.9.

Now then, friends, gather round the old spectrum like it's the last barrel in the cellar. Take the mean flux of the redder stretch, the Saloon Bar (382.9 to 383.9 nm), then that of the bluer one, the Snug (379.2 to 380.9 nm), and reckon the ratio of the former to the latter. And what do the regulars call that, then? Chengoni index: 0.99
